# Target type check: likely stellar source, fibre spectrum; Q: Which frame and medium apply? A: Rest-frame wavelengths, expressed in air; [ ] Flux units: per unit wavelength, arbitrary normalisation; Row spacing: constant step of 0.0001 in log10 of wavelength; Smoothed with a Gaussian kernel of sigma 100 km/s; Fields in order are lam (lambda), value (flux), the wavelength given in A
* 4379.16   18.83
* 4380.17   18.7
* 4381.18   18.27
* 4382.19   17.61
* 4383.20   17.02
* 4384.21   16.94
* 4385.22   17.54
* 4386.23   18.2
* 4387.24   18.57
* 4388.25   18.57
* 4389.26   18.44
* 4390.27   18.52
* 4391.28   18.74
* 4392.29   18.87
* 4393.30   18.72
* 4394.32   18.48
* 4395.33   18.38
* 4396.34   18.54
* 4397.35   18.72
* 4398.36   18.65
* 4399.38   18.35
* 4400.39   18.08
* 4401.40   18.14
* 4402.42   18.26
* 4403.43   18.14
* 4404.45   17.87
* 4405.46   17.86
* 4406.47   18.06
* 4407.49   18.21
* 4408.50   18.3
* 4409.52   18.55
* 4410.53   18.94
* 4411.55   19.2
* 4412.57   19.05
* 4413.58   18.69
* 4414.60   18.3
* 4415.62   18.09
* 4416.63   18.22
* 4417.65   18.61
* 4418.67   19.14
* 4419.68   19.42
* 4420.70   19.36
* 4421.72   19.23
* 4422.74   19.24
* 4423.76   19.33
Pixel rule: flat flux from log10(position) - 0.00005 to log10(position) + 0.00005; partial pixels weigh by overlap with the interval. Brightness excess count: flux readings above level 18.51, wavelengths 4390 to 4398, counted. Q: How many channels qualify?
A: 6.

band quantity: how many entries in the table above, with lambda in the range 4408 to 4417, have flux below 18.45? 4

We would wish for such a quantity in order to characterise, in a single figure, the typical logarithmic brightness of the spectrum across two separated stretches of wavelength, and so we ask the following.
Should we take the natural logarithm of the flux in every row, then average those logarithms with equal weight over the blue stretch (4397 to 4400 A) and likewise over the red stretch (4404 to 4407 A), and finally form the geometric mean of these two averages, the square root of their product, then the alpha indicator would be 2.90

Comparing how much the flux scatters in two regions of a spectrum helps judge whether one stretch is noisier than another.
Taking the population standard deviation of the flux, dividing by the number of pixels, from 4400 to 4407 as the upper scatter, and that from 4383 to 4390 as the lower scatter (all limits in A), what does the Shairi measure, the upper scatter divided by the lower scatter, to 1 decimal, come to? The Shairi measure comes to 0.2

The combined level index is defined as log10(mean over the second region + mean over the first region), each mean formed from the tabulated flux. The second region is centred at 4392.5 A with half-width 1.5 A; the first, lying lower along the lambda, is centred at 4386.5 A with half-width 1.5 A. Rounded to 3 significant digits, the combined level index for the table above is 1.57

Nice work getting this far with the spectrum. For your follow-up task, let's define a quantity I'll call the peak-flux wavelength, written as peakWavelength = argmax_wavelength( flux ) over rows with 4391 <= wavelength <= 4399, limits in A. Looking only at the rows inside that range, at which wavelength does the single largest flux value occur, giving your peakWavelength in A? 4392.29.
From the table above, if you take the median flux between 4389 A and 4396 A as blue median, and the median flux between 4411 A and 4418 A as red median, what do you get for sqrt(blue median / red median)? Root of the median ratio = 1.00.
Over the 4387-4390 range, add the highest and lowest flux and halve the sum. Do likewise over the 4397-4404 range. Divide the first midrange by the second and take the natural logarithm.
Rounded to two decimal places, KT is 0.01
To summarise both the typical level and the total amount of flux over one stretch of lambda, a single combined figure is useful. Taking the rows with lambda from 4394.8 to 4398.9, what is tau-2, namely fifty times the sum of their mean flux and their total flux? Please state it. 4643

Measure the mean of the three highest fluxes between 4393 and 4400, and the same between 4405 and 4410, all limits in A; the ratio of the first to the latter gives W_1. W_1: 1.019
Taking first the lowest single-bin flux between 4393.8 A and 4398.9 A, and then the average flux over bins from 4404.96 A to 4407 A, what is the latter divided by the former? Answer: 0.977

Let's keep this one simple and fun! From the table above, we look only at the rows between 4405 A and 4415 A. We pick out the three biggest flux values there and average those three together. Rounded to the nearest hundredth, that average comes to 19.06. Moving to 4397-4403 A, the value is 18.57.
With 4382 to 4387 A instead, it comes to 17.78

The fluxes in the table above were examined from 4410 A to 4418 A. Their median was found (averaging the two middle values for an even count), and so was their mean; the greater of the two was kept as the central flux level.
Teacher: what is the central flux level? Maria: 18.65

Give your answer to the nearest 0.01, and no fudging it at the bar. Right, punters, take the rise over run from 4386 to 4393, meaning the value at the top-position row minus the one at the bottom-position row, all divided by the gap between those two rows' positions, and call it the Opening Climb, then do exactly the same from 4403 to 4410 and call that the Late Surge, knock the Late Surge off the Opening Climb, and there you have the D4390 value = 0.04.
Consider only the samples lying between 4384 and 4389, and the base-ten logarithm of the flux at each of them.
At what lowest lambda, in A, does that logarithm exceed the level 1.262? 4387.24 A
